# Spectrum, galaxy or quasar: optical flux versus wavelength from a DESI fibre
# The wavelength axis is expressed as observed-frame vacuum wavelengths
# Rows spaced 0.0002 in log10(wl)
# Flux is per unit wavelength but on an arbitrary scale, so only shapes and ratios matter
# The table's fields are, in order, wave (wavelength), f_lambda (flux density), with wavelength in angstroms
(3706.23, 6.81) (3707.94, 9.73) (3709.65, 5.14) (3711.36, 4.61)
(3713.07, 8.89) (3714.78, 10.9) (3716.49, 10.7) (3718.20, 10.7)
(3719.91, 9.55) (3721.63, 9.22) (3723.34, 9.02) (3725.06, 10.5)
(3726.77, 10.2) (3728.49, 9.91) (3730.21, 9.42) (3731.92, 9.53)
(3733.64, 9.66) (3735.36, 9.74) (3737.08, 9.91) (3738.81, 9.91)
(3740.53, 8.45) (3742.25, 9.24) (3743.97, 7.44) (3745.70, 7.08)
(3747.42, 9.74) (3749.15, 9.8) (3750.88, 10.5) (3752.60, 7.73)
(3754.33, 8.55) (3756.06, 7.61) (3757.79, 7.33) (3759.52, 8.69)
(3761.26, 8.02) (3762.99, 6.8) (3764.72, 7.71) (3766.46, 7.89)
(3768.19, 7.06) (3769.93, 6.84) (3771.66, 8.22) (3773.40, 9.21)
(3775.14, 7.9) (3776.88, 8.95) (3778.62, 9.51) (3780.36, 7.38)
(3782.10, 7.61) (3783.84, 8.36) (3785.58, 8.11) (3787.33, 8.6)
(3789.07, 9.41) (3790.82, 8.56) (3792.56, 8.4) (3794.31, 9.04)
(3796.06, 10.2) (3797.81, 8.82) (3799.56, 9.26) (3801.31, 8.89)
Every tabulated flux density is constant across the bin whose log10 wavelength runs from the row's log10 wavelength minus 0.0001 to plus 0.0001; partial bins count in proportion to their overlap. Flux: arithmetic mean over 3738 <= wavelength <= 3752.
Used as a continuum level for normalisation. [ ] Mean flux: 9.0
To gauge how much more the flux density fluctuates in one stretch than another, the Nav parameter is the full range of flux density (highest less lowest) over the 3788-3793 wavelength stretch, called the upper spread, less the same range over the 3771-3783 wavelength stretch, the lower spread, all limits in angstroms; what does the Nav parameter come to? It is -1.1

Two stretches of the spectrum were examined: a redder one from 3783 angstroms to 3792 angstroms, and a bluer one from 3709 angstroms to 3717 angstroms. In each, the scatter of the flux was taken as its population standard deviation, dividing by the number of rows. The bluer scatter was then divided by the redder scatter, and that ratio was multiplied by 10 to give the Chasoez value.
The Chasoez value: 62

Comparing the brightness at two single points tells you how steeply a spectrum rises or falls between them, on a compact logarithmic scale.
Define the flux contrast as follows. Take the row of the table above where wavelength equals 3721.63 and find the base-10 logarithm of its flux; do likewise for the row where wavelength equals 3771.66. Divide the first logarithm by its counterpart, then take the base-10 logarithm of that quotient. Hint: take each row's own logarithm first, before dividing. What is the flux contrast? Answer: 0.02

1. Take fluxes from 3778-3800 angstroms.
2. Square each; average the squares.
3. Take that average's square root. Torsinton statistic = 8.7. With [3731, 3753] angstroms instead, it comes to 9.2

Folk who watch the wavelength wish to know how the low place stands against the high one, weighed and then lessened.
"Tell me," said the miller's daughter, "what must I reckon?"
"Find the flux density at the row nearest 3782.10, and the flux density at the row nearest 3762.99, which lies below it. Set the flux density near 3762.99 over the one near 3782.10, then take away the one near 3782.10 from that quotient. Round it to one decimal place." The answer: -6.7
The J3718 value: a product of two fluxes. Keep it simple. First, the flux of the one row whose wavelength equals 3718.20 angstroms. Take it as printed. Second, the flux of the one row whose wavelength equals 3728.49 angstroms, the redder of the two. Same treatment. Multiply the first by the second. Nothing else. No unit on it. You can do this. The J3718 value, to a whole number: 106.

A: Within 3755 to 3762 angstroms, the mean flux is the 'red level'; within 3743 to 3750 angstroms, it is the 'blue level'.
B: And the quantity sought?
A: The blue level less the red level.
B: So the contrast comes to 0.60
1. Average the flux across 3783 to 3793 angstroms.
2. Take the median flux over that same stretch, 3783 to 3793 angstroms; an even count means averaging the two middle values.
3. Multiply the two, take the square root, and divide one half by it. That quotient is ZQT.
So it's 0.0586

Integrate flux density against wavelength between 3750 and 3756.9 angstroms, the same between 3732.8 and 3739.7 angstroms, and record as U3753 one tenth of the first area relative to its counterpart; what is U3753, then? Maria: 0.088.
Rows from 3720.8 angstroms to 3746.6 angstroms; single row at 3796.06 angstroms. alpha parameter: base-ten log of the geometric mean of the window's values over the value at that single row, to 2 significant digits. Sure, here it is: -0.043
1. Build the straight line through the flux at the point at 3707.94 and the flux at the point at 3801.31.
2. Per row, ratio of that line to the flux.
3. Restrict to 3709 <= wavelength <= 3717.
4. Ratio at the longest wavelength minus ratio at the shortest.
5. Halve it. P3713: -0.49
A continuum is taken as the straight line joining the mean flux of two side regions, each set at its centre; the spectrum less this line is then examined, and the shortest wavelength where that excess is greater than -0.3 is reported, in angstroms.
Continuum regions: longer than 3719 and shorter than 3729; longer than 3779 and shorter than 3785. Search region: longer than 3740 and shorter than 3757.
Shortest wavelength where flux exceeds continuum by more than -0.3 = 3742.25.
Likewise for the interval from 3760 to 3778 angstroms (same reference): 3771.66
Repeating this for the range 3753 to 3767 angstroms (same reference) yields 3754.33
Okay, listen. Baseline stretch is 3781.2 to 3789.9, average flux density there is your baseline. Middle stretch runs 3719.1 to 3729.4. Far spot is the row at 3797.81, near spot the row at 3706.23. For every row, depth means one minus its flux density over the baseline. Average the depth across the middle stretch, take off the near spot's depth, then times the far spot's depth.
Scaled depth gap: 0.017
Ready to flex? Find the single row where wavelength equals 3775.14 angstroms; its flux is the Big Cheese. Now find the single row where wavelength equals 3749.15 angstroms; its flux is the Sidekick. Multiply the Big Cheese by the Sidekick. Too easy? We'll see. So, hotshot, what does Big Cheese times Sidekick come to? 77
